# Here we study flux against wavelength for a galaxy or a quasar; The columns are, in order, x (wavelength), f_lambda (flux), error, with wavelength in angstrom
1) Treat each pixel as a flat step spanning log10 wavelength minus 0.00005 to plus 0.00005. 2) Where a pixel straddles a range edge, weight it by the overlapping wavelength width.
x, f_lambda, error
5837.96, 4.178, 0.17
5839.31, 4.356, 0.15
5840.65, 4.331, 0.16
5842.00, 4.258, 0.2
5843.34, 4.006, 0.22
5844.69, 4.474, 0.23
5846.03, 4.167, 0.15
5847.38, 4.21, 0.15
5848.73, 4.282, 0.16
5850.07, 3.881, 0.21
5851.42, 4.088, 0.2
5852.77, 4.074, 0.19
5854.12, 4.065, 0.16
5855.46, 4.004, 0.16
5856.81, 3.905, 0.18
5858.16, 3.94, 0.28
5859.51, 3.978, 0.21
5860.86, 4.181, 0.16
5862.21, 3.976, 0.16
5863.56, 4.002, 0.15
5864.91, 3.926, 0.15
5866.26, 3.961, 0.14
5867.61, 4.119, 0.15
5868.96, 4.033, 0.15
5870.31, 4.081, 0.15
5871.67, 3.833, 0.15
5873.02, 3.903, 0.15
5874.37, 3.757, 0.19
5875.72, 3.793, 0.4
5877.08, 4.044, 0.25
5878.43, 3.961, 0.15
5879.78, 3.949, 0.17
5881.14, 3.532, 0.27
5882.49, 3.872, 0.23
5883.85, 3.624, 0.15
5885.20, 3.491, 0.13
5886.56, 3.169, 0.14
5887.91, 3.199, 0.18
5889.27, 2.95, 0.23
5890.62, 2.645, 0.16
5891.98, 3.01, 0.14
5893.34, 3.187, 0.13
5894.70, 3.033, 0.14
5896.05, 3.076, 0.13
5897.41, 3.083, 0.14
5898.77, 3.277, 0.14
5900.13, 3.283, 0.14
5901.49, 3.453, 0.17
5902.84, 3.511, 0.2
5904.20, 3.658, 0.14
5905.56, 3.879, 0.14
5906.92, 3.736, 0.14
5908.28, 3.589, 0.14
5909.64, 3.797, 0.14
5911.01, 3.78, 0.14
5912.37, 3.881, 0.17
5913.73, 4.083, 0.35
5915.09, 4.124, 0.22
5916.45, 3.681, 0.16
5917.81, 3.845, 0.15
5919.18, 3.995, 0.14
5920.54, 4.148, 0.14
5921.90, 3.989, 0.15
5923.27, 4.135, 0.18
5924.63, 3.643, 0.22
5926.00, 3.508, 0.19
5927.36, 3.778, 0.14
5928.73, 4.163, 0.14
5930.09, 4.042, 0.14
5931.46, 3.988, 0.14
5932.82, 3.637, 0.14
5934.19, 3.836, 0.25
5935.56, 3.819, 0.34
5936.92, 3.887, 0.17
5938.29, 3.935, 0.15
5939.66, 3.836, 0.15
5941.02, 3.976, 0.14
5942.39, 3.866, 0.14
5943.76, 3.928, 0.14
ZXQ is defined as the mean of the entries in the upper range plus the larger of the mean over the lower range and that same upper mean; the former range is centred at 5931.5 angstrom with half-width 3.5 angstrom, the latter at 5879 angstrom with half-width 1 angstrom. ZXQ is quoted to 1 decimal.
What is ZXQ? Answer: 7.9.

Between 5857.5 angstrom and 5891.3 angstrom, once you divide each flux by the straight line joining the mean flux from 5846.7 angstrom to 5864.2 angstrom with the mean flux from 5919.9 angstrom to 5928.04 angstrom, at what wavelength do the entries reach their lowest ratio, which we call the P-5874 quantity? 5890.62 angstrom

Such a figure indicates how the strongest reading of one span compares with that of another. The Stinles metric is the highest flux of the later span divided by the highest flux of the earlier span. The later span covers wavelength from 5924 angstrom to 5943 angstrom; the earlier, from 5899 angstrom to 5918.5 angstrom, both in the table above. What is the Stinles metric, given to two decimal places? 1.01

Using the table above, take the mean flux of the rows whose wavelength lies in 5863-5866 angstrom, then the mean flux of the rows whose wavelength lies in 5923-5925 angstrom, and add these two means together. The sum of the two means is 7.85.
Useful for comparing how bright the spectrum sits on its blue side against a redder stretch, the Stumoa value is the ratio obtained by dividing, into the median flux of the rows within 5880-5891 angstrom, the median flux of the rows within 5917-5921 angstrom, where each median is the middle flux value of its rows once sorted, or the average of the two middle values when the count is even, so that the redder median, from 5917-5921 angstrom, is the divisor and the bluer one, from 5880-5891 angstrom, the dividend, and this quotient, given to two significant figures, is 0.84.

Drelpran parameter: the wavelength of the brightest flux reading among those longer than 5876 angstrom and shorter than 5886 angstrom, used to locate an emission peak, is 5877.08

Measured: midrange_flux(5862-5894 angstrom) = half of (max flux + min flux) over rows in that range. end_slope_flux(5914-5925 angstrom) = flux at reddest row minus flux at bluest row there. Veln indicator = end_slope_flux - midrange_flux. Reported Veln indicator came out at -3.9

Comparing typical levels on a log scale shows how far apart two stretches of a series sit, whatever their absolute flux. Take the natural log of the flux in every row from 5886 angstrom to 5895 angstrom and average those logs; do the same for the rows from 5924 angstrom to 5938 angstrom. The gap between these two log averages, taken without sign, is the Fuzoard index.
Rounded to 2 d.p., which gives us 0.24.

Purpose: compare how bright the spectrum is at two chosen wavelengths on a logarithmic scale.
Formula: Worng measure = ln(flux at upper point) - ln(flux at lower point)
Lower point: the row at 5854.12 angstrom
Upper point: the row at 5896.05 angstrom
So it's -0.28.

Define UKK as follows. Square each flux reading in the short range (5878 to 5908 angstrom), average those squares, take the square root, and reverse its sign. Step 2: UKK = -3.41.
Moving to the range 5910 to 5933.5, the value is -3.91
